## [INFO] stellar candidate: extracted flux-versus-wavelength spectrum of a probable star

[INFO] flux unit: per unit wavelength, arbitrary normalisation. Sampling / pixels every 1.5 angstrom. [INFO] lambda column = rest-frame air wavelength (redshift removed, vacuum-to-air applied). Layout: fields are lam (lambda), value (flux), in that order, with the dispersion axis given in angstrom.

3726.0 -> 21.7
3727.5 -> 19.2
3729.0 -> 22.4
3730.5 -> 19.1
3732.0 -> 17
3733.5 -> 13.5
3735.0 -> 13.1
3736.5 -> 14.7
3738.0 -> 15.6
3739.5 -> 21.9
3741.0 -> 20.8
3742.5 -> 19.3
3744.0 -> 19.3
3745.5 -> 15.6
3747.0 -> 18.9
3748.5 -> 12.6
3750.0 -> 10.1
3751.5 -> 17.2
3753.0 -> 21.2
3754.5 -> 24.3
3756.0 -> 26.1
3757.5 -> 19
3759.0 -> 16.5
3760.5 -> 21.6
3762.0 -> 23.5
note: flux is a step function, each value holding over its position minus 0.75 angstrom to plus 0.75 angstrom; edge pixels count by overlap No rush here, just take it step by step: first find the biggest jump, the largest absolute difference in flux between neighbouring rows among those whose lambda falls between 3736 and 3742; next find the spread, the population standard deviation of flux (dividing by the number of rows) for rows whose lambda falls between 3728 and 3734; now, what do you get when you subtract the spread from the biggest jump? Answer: 3.1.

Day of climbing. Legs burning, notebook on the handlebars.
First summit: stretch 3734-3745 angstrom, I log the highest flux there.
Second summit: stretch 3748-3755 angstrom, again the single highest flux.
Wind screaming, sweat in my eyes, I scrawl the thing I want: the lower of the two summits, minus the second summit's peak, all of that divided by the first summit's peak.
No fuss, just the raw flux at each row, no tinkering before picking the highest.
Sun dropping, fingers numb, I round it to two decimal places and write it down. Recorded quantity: -0.11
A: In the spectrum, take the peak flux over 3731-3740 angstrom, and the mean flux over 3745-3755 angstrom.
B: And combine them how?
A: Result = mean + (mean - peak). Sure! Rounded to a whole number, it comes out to 12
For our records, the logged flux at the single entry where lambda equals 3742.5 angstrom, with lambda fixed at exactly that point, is 19.3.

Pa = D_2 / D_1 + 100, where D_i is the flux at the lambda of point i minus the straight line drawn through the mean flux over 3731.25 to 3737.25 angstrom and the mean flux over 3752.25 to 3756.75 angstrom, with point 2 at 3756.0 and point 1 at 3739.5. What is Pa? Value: 100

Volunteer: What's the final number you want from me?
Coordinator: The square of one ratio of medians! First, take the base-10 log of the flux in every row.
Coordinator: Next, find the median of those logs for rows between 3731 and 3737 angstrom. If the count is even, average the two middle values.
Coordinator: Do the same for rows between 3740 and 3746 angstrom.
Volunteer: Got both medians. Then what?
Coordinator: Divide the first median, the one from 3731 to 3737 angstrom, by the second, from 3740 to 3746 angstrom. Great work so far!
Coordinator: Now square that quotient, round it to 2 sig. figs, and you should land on 0.80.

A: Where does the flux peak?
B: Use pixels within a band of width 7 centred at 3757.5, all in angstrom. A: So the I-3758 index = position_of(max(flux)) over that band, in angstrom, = 3756.0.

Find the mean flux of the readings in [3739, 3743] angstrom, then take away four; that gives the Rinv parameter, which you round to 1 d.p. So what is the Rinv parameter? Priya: 16.7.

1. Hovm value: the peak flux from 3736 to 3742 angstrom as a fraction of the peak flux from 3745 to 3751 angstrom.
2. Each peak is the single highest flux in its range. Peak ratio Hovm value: 1.16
